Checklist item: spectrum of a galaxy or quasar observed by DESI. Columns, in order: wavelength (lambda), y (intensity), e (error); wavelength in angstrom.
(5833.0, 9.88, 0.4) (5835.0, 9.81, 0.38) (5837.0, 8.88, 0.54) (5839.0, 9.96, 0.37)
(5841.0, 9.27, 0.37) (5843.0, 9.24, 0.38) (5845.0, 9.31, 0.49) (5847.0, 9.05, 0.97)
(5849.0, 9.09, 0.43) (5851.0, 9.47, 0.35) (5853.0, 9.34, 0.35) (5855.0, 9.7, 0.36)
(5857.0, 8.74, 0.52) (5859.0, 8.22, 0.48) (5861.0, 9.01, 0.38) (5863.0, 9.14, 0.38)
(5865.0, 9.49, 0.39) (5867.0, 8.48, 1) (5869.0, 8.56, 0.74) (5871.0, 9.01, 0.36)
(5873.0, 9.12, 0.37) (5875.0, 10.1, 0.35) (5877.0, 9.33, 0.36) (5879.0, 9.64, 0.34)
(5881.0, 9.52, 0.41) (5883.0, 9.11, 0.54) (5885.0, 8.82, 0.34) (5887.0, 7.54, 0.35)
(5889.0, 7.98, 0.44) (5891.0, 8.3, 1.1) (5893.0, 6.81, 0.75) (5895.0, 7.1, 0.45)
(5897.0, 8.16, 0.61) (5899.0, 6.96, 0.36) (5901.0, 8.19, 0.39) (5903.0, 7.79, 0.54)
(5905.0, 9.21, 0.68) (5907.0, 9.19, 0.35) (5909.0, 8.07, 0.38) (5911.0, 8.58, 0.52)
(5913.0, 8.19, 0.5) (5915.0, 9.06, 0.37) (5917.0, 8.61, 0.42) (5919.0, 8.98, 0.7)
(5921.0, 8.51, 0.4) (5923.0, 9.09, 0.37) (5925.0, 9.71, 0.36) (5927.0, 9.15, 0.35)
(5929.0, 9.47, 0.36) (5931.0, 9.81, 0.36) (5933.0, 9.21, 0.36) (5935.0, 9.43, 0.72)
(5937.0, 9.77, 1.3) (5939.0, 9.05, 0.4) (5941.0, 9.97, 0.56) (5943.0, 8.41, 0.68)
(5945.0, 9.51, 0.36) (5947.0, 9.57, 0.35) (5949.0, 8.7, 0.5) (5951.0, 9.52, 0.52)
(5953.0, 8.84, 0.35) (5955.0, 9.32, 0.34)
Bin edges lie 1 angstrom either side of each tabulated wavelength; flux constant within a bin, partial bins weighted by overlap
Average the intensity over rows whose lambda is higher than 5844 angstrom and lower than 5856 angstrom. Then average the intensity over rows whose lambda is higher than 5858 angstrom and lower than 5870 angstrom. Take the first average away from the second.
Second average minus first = -0.51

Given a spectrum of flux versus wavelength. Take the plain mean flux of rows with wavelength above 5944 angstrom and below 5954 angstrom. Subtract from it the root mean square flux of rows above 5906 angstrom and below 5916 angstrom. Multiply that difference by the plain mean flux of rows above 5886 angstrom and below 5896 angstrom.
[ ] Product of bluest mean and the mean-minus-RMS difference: 5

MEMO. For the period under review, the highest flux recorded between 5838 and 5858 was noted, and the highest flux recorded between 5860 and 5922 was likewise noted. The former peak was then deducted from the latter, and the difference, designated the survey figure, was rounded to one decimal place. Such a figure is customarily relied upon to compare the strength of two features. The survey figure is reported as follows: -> 0.1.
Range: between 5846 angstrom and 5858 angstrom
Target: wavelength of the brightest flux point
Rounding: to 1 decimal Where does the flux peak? 5855.0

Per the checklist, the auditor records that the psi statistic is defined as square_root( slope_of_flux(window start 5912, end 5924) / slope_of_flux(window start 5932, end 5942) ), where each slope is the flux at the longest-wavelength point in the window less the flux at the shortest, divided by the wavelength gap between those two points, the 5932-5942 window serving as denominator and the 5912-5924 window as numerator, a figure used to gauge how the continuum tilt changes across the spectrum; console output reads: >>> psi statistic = 1.0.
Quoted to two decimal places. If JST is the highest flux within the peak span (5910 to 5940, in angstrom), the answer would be 9.81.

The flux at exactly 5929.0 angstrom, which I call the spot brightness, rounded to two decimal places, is 9.47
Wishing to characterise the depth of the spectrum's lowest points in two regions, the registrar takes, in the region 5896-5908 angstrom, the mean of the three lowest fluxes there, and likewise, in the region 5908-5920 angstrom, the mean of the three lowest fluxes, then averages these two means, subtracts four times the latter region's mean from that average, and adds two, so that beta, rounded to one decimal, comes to -23.2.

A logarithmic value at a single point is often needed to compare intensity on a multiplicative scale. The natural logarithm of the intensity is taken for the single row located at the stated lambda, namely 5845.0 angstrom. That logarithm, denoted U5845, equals 2.23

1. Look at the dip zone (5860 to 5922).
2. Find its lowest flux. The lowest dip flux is 6.81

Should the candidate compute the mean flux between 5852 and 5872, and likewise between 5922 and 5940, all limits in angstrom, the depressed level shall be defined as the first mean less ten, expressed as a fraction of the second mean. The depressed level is -0.110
